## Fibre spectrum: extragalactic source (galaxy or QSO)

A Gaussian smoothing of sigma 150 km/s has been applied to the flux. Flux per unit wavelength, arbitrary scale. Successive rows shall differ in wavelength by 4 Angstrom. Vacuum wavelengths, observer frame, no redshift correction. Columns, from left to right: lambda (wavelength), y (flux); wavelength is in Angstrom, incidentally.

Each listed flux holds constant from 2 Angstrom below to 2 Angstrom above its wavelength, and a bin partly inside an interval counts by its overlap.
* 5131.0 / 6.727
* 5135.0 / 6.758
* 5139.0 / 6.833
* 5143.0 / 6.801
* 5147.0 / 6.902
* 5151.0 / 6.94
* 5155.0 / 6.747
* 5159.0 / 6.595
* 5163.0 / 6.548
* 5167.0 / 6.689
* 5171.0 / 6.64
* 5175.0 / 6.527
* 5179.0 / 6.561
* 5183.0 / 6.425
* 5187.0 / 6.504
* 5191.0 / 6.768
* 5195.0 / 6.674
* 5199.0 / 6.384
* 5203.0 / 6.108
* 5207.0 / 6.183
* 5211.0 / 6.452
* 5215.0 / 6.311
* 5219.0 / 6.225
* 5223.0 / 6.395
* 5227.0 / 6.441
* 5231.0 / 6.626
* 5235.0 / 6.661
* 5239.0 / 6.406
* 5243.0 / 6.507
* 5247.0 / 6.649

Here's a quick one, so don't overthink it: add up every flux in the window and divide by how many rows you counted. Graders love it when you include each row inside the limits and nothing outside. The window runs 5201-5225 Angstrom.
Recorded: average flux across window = 6.28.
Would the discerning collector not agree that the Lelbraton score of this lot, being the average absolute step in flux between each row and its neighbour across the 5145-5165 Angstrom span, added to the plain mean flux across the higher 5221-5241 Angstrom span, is 6.61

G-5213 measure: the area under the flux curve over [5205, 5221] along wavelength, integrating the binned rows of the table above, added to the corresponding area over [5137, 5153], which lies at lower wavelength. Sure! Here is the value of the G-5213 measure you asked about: 211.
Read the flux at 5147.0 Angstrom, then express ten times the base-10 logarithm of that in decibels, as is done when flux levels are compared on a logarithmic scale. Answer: 8.39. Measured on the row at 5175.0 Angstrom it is 8.15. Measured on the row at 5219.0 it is 7.94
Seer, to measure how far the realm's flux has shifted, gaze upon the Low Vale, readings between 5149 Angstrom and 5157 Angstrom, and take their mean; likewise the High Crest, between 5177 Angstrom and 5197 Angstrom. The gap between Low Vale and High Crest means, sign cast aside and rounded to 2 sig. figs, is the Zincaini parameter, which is 0.26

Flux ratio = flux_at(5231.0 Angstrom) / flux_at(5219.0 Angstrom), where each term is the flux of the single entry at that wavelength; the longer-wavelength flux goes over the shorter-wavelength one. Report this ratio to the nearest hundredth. 1.06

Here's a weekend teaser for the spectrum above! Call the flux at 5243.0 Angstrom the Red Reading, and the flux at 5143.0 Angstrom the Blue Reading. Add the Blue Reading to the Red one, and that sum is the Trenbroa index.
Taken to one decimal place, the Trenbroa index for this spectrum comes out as 13.3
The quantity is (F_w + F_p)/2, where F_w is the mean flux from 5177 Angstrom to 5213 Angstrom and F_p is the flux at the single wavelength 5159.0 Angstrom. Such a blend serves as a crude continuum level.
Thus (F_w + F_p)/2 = 6.52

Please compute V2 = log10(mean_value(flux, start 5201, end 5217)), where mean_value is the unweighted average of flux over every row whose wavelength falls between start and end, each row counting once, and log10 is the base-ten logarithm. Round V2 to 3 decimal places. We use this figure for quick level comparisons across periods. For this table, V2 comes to 0.797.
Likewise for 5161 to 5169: 0.821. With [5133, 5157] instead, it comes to 0.834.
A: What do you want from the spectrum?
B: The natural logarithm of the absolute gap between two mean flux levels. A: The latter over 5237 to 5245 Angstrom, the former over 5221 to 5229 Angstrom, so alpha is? -3.3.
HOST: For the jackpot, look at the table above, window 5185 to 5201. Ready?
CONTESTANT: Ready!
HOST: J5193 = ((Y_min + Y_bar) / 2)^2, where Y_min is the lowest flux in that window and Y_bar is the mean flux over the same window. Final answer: 42.0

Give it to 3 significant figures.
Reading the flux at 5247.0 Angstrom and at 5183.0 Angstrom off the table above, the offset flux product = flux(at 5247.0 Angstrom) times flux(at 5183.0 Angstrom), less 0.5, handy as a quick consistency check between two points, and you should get 42.2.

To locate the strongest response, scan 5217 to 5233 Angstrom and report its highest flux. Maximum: 6.626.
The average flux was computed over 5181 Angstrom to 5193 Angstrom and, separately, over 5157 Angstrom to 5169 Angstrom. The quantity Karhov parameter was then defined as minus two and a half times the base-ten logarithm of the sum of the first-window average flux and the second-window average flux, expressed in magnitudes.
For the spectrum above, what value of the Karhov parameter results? -2.80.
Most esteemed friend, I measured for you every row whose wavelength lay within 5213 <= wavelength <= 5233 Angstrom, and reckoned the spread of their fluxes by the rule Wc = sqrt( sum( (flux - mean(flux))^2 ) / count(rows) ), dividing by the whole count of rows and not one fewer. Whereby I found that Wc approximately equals 0.14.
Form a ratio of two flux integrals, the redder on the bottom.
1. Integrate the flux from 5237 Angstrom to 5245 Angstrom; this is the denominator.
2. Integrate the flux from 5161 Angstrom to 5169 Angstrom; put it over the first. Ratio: 1.03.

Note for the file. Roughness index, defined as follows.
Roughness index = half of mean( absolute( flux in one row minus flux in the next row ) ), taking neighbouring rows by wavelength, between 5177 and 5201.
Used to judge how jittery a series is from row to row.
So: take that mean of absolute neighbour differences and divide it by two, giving 0.09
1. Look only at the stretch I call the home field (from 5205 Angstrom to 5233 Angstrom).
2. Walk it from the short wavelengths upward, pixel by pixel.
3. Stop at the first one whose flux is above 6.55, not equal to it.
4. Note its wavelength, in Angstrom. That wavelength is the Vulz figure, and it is 5231.0 Angstrom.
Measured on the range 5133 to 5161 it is 5135.0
